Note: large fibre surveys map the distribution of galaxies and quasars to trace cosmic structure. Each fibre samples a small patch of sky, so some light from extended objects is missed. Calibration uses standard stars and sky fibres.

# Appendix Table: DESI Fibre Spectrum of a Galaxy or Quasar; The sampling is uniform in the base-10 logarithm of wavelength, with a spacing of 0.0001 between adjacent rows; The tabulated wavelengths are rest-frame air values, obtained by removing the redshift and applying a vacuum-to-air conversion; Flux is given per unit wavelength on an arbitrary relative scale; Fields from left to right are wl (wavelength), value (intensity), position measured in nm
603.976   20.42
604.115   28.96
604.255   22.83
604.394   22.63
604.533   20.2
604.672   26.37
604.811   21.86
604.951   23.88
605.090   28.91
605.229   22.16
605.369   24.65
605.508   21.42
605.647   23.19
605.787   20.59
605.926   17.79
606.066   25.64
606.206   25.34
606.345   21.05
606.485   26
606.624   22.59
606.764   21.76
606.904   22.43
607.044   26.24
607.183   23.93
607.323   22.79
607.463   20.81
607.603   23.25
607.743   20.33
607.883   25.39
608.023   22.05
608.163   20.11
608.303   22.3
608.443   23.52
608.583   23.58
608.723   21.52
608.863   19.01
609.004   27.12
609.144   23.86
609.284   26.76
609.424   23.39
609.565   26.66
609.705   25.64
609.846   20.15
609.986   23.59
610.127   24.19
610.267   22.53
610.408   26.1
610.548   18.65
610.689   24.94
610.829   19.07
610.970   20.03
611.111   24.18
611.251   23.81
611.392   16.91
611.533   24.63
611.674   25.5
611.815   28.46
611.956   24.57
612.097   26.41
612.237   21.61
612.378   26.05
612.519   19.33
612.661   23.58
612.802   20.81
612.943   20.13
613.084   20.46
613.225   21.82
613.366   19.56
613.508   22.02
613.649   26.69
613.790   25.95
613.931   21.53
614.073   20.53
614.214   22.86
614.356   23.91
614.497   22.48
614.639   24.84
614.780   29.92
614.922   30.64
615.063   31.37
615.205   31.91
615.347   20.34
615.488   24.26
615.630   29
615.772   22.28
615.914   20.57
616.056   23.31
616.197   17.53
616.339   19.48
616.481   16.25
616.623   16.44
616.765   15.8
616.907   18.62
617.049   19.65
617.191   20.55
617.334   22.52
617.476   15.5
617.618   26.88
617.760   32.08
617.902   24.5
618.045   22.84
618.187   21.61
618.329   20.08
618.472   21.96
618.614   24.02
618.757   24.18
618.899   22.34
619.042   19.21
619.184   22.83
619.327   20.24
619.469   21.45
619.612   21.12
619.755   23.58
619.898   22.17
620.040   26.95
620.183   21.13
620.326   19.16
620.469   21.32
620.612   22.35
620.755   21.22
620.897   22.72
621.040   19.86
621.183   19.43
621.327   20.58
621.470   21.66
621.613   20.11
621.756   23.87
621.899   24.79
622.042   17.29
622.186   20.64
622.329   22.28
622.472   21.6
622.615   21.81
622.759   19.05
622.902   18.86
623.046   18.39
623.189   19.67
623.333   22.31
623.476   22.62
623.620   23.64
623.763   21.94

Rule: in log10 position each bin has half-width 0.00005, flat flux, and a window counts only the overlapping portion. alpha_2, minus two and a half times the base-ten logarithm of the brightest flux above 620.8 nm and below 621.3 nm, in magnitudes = -3.39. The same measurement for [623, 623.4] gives -3.37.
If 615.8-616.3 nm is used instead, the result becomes -3.42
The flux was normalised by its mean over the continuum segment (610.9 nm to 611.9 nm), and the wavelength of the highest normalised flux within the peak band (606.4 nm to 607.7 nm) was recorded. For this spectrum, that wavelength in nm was 607.044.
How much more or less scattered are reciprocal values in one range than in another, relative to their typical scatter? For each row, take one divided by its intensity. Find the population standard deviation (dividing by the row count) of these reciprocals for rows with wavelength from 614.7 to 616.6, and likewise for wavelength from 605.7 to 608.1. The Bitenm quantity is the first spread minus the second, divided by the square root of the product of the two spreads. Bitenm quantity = 0.75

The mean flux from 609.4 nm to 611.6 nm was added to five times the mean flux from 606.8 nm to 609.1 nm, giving 137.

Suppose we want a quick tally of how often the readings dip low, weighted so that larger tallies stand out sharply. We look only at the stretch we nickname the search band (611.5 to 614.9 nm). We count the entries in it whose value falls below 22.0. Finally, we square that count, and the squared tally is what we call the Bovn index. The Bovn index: 81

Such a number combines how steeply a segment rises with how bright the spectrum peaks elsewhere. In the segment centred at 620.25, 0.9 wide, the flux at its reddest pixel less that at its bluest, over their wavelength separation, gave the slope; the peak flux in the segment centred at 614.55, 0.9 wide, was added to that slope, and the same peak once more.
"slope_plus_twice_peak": 62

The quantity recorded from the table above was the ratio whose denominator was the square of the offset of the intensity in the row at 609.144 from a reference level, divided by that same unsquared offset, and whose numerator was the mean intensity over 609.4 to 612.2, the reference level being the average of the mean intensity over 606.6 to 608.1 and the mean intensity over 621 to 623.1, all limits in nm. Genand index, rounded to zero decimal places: 11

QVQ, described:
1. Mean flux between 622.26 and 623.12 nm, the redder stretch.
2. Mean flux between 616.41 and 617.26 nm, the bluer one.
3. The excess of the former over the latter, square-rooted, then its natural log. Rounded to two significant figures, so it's 0.45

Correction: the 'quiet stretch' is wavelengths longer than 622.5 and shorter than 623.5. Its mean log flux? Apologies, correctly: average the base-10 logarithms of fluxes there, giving 1.31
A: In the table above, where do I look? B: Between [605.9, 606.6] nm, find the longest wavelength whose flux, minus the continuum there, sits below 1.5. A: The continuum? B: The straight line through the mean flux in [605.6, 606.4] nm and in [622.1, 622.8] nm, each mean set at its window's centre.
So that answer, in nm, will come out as 606.345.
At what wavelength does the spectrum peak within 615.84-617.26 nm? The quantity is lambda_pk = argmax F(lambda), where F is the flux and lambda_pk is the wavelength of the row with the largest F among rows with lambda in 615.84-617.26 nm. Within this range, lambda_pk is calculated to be 616.056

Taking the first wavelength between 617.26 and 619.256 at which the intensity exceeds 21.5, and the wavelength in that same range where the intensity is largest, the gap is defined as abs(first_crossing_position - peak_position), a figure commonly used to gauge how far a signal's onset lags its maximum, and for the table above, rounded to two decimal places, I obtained 0.43 nm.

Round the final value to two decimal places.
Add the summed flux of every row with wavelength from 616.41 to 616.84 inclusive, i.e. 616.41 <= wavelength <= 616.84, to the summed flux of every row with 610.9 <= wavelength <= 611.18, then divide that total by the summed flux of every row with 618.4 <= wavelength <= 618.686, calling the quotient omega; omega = 2.02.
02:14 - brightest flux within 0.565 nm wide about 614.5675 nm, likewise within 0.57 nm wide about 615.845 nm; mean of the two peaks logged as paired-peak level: 29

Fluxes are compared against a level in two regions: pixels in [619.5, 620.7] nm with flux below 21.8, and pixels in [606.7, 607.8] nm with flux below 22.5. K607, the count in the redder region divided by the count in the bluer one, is 1.0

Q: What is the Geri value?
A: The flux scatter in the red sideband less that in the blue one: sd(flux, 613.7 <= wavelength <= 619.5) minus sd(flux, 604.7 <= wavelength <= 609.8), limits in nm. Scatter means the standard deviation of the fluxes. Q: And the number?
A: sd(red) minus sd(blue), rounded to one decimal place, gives 1.8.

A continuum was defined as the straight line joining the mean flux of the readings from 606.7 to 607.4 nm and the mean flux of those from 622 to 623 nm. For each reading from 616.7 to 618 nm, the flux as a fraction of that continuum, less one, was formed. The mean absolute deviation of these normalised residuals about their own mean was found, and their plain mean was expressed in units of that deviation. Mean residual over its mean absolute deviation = 0.1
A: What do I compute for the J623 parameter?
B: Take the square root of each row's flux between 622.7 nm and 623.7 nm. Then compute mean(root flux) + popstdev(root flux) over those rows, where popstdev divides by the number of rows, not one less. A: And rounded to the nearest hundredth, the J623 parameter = 4.76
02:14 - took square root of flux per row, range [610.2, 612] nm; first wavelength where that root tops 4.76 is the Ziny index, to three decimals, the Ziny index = 610.408 nm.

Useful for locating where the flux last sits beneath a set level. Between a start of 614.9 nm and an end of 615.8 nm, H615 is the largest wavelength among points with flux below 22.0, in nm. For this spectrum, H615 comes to 615.347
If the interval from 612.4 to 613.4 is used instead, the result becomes 613.366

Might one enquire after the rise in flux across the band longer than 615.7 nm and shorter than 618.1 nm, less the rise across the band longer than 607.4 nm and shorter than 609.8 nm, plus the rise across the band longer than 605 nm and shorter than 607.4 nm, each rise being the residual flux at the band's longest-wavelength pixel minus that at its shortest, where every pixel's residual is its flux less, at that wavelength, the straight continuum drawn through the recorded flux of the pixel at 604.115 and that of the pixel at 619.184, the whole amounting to -9.5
